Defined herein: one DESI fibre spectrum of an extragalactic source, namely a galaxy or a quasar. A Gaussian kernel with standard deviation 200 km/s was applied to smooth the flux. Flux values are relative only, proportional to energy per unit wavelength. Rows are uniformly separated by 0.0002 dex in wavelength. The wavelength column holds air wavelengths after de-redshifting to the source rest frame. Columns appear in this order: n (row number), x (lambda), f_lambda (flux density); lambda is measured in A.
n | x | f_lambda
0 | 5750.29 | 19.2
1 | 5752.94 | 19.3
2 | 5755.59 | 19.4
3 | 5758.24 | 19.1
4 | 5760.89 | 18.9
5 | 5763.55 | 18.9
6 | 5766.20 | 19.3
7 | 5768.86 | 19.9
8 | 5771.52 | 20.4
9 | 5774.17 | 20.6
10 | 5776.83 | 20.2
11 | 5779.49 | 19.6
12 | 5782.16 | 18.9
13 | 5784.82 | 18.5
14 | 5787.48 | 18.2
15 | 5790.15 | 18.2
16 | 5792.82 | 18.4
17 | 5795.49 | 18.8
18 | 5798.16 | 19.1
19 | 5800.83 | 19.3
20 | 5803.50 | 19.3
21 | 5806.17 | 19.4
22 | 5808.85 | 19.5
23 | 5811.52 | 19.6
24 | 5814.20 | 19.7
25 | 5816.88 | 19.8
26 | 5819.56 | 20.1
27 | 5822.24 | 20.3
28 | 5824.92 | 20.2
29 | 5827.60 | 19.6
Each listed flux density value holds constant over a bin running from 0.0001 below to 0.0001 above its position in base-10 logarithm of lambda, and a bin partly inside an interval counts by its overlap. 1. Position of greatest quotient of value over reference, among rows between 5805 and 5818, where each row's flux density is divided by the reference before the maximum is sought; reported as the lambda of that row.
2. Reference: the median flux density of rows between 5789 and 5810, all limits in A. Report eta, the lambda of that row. 5816.88 A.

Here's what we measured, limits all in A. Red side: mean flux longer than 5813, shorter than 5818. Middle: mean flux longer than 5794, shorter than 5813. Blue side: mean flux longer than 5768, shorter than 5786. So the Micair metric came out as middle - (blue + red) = -20.2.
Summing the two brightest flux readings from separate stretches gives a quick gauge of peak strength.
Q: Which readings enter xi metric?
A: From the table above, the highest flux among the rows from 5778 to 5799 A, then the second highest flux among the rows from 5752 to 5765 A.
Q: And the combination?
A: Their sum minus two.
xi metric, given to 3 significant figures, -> 36.9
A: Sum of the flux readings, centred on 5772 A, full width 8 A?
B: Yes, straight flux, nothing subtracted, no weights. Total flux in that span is 61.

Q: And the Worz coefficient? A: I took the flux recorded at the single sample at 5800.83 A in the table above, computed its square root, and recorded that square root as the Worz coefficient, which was 4.39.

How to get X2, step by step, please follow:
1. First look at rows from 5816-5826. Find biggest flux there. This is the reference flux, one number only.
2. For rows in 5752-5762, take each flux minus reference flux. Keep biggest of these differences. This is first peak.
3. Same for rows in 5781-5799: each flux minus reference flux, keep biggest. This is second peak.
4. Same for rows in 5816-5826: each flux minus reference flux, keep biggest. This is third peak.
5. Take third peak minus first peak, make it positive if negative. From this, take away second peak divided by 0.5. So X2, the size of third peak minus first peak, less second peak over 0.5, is 3.3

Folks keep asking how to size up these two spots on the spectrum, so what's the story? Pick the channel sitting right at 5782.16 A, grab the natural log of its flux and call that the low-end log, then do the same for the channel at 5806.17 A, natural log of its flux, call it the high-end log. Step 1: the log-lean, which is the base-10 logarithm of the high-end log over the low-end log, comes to 0.004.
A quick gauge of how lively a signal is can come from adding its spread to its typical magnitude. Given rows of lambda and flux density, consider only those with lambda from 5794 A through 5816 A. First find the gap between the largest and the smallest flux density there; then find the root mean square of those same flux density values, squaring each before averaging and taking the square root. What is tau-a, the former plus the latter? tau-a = 20.2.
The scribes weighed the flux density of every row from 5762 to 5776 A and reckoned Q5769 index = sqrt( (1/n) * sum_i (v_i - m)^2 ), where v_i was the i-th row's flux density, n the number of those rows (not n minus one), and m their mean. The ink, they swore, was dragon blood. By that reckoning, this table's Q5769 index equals 0.64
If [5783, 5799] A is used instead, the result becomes 0.32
